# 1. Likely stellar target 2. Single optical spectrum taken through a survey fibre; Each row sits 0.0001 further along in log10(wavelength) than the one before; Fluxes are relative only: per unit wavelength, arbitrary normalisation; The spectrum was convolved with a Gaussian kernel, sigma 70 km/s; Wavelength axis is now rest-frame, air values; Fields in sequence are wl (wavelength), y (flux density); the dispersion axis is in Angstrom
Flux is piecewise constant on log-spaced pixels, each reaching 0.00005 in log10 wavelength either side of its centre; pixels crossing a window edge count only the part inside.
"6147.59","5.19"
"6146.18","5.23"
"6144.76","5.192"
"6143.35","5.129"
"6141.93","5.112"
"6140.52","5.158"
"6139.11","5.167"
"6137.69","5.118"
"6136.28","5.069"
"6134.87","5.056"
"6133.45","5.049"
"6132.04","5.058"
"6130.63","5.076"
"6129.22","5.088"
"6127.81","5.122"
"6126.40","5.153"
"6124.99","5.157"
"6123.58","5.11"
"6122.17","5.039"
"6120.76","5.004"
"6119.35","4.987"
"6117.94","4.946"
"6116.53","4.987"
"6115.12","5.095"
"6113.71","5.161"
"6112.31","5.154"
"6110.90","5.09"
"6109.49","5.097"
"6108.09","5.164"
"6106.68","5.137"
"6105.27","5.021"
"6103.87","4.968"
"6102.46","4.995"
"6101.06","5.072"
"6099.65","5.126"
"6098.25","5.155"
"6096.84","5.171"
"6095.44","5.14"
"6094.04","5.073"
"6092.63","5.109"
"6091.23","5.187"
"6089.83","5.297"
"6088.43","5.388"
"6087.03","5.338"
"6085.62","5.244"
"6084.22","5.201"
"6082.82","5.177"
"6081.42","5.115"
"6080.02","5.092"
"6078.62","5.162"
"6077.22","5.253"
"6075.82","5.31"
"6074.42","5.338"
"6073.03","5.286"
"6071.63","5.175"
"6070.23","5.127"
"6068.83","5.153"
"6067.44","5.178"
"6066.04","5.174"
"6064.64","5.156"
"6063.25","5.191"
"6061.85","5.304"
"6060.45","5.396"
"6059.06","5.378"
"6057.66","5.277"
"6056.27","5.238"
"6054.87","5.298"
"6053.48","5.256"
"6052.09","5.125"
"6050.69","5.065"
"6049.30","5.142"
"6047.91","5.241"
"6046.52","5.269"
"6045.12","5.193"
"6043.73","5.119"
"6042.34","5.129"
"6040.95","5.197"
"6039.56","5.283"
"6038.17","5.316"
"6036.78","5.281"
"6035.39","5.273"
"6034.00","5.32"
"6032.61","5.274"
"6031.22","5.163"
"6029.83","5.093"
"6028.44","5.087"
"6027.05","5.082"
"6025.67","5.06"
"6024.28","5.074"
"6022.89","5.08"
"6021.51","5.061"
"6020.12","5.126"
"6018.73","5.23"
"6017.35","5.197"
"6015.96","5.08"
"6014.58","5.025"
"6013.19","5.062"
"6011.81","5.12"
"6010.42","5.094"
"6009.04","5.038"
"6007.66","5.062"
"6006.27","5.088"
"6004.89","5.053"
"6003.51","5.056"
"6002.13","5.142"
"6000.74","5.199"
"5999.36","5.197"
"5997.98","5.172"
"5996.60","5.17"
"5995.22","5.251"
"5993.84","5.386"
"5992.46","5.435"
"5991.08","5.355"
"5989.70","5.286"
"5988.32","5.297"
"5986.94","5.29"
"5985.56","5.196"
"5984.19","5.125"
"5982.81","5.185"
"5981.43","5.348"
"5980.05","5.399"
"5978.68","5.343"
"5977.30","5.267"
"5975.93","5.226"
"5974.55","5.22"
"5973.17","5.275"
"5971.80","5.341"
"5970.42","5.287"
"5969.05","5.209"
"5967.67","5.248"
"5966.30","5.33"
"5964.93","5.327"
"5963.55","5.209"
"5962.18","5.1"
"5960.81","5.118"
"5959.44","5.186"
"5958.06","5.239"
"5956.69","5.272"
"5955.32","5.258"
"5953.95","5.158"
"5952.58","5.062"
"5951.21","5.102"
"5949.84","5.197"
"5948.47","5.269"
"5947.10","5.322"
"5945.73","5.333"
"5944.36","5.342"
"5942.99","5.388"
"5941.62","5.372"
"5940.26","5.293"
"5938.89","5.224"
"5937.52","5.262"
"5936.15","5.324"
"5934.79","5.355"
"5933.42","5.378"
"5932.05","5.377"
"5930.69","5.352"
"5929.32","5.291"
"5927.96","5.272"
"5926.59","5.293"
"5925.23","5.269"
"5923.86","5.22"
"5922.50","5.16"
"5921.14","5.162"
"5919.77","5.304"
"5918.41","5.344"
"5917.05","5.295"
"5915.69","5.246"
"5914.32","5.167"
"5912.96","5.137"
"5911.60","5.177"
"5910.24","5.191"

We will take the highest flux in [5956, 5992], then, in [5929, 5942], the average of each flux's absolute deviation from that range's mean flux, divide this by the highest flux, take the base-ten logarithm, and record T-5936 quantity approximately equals -2.09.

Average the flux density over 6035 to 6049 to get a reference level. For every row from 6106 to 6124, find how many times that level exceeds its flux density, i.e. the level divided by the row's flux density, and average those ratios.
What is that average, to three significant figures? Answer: 1.03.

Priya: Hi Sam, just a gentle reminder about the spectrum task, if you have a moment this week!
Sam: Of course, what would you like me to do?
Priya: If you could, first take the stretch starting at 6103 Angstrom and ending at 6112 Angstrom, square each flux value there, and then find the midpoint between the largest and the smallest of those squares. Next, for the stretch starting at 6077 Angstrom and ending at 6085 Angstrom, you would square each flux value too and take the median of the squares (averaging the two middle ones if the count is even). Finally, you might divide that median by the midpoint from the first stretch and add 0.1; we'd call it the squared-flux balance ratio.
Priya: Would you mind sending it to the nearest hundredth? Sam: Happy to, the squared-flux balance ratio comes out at 1.14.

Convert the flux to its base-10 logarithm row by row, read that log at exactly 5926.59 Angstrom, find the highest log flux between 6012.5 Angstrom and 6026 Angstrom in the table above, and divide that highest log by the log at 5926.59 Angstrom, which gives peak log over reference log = 0.99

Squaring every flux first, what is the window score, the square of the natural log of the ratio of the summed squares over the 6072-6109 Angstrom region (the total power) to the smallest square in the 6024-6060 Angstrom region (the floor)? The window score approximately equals 10.91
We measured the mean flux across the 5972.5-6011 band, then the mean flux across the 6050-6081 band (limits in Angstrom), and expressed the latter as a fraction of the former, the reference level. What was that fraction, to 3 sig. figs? 1.00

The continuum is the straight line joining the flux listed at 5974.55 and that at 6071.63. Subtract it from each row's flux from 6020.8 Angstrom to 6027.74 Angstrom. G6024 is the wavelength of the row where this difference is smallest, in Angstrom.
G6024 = 6021.51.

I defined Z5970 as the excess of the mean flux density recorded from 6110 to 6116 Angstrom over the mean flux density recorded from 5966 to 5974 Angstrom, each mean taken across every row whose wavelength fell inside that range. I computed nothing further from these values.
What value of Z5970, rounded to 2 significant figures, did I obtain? -0.16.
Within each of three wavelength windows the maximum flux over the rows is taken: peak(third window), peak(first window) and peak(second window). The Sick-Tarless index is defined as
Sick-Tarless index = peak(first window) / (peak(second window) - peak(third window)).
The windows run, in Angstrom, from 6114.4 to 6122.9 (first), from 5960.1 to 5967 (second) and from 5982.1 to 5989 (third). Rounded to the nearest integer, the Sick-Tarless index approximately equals 154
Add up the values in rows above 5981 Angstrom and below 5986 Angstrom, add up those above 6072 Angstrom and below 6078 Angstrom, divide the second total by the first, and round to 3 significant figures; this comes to 1.02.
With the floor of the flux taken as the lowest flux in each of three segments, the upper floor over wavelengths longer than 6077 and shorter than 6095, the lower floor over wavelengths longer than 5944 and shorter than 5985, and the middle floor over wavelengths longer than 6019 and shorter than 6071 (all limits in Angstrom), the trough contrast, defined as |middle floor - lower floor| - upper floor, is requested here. -5.07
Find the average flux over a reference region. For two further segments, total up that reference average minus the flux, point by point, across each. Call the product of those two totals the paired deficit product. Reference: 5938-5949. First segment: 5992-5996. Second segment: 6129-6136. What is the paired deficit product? -0.15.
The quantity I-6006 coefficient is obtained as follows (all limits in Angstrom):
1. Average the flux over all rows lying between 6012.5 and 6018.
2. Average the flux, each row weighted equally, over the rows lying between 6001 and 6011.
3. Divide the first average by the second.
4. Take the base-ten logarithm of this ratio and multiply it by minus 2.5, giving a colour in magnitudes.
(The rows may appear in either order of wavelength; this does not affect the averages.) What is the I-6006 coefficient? 0.00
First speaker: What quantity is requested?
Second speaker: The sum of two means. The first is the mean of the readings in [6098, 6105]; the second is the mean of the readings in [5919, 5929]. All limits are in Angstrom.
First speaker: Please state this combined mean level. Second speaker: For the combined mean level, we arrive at 10.3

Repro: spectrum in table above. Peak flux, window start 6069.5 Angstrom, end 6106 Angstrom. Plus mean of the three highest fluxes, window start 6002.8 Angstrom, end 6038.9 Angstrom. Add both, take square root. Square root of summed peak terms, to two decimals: 3.27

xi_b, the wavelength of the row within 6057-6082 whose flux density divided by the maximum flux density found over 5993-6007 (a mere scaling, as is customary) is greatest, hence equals 6060.45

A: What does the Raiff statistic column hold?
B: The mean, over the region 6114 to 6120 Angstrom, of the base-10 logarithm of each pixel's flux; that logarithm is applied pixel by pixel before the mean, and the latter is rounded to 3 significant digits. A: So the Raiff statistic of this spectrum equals 0.699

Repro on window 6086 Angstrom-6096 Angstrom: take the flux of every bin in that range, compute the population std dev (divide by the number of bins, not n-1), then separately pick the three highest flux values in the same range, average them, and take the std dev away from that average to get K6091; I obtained 5.23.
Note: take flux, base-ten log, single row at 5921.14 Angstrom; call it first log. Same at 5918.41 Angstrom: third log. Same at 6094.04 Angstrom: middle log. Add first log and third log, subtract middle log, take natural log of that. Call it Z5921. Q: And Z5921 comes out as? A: -0.307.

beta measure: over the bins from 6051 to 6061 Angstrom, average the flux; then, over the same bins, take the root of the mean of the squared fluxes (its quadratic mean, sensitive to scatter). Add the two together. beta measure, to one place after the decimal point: 10.6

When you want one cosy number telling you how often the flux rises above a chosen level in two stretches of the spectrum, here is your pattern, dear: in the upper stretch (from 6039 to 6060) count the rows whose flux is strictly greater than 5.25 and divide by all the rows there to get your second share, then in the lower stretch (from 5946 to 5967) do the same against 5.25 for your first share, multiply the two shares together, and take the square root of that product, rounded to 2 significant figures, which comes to 0.40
